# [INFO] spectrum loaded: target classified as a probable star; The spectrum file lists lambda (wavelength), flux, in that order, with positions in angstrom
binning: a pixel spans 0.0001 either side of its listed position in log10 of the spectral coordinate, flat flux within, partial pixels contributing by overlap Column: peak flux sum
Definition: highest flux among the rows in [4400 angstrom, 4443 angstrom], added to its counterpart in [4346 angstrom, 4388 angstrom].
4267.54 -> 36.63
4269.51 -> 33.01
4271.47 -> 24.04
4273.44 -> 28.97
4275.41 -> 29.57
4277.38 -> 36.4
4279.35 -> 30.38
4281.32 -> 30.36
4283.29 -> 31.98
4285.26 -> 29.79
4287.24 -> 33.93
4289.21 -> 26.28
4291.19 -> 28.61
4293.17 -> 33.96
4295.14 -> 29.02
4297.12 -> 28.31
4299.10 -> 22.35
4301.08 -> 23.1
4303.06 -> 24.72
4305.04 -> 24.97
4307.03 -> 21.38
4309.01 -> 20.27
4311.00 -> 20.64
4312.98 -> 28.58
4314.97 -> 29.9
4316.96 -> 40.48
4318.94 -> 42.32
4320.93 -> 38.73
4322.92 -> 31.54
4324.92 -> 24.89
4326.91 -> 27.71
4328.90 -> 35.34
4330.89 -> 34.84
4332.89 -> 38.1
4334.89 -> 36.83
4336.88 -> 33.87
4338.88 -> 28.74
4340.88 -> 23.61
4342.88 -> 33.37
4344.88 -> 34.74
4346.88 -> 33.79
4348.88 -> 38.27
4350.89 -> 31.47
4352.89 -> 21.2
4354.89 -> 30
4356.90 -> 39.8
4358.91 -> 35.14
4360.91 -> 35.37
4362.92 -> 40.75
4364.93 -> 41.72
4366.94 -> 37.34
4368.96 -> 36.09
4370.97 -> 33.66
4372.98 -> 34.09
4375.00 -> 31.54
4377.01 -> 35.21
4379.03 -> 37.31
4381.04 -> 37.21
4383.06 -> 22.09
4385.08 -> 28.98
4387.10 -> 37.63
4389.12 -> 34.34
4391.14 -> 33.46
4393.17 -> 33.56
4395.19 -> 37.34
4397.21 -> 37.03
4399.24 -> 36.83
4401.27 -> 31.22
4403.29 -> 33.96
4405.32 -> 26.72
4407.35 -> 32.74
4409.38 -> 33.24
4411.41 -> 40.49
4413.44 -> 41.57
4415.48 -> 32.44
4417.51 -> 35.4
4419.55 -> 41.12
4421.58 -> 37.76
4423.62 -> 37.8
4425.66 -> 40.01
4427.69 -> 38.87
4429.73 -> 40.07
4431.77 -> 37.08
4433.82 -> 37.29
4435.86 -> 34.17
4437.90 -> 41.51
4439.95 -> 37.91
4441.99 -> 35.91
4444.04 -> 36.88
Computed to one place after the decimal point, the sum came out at 83.3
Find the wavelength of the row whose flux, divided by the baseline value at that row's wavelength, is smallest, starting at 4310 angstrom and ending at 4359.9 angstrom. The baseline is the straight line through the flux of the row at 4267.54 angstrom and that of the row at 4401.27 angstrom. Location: 4311.00 angstrom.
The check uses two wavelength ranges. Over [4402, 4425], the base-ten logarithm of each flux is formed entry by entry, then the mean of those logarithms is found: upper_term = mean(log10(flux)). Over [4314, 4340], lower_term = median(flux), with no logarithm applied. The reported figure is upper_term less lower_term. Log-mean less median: -33.3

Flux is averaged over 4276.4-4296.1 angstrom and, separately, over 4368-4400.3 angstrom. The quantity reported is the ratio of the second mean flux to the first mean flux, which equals 1.10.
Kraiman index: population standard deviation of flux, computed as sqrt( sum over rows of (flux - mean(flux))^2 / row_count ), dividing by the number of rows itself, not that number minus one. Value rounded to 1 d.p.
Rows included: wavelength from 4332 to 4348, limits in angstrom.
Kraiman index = 4.4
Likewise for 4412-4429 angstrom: 2.8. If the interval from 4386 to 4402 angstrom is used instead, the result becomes 2.2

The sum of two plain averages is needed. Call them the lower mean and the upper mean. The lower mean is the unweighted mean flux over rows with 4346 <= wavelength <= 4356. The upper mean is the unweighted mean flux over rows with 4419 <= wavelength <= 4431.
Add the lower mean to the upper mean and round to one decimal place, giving 70.2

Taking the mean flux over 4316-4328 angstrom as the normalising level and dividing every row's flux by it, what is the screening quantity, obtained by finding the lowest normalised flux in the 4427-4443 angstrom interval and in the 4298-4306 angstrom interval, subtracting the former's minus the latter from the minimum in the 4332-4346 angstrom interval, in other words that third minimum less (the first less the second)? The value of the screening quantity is 0.34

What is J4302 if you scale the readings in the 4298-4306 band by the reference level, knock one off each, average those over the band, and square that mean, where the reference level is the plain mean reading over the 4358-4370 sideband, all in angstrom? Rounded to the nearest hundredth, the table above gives 0.14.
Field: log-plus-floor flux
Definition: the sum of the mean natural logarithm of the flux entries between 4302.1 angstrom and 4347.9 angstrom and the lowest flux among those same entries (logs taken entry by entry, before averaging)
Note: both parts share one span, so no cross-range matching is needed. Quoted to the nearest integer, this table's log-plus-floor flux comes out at 24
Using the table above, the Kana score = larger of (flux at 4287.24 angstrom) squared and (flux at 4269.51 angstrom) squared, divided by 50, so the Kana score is 23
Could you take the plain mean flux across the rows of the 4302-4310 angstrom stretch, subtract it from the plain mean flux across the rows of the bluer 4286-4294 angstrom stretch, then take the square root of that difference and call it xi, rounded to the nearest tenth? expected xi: 2.8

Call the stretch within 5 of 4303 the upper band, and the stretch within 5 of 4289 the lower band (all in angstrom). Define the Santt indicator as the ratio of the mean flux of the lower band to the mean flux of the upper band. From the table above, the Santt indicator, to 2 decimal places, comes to 1.31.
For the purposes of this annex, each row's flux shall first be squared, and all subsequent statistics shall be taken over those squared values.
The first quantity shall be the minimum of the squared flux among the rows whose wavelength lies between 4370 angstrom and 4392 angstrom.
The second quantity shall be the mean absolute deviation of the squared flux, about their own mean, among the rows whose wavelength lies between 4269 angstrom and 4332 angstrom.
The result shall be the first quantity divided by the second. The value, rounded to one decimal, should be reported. 1.9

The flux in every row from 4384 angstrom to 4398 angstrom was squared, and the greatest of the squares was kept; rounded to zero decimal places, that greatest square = 1416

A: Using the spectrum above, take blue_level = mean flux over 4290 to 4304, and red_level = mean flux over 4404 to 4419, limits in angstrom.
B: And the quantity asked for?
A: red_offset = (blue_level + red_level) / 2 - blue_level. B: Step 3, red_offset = 4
